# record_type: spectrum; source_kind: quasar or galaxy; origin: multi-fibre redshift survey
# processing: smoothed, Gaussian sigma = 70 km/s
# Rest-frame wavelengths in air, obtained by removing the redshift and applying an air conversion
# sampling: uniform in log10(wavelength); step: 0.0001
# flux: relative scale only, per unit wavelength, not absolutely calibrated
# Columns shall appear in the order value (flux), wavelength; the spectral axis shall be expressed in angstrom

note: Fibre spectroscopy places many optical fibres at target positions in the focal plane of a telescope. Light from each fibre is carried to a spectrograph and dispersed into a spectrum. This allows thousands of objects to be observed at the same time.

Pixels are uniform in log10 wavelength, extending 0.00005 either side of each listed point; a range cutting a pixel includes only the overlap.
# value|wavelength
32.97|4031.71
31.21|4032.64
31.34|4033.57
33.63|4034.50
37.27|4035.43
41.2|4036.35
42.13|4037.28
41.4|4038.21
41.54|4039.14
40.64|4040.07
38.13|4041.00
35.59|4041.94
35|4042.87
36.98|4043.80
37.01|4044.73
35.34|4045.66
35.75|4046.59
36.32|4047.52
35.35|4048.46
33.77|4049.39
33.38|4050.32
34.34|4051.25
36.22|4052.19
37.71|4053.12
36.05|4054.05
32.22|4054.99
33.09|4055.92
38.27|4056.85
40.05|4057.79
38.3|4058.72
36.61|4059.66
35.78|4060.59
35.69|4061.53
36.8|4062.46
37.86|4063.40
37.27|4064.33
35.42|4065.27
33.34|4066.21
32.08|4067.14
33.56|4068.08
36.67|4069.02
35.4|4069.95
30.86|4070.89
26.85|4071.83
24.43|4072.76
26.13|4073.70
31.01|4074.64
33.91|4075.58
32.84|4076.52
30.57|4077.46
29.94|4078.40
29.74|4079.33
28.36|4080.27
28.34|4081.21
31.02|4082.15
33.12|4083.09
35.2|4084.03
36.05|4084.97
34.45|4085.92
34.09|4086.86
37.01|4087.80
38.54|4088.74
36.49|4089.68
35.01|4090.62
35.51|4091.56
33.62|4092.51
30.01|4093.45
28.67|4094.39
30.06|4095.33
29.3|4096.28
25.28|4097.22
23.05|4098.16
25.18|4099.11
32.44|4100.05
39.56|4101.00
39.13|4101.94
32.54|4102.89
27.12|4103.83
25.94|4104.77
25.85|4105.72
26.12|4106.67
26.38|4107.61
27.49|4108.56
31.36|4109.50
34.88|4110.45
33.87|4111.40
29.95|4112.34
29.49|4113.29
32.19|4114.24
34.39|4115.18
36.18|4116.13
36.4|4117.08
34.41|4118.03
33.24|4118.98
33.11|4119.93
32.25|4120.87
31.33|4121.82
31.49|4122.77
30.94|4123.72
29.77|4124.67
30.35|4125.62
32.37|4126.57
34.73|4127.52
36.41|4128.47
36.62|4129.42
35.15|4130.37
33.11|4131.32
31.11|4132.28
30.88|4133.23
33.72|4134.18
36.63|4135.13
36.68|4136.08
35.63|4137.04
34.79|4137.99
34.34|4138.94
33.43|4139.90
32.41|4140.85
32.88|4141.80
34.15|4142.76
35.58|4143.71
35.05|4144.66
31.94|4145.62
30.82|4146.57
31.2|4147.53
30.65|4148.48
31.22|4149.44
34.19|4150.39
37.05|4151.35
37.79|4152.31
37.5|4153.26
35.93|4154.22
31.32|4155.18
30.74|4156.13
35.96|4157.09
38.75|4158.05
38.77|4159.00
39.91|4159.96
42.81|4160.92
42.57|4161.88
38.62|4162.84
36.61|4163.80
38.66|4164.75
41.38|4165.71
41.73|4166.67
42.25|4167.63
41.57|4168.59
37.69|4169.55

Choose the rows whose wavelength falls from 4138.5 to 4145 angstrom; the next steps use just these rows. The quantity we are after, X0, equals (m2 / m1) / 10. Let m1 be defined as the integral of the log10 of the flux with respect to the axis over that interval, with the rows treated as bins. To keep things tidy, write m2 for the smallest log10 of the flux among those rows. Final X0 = 0.015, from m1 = 10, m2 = 1.511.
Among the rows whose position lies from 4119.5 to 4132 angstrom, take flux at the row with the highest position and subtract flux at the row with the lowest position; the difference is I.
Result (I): 0.0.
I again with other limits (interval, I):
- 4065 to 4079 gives -5.5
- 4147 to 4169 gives 10.4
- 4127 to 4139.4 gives -0.4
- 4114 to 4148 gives -1.0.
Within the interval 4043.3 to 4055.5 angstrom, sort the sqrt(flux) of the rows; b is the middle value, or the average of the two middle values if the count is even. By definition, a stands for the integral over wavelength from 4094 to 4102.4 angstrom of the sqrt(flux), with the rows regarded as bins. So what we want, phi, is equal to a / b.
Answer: 8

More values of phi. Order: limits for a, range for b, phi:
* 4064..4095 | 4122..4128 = 32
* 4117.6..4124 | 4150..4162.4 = 6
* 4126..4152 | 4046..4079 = 25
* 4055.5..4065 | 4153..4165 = 9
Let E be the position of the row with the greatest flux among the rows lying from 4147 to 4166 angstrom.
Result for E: 4160.92 angstrom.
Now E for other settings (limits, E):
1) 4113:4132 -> 4129.42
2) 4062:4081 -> 4063.40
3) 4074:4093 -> 4088.74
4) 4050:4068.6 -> 4057.79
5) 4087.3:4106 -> 4101.00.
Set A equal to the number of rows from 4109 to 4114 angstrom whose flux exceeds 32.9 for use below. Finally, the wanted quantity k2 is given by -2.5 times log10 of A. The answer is -0.8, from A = 2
